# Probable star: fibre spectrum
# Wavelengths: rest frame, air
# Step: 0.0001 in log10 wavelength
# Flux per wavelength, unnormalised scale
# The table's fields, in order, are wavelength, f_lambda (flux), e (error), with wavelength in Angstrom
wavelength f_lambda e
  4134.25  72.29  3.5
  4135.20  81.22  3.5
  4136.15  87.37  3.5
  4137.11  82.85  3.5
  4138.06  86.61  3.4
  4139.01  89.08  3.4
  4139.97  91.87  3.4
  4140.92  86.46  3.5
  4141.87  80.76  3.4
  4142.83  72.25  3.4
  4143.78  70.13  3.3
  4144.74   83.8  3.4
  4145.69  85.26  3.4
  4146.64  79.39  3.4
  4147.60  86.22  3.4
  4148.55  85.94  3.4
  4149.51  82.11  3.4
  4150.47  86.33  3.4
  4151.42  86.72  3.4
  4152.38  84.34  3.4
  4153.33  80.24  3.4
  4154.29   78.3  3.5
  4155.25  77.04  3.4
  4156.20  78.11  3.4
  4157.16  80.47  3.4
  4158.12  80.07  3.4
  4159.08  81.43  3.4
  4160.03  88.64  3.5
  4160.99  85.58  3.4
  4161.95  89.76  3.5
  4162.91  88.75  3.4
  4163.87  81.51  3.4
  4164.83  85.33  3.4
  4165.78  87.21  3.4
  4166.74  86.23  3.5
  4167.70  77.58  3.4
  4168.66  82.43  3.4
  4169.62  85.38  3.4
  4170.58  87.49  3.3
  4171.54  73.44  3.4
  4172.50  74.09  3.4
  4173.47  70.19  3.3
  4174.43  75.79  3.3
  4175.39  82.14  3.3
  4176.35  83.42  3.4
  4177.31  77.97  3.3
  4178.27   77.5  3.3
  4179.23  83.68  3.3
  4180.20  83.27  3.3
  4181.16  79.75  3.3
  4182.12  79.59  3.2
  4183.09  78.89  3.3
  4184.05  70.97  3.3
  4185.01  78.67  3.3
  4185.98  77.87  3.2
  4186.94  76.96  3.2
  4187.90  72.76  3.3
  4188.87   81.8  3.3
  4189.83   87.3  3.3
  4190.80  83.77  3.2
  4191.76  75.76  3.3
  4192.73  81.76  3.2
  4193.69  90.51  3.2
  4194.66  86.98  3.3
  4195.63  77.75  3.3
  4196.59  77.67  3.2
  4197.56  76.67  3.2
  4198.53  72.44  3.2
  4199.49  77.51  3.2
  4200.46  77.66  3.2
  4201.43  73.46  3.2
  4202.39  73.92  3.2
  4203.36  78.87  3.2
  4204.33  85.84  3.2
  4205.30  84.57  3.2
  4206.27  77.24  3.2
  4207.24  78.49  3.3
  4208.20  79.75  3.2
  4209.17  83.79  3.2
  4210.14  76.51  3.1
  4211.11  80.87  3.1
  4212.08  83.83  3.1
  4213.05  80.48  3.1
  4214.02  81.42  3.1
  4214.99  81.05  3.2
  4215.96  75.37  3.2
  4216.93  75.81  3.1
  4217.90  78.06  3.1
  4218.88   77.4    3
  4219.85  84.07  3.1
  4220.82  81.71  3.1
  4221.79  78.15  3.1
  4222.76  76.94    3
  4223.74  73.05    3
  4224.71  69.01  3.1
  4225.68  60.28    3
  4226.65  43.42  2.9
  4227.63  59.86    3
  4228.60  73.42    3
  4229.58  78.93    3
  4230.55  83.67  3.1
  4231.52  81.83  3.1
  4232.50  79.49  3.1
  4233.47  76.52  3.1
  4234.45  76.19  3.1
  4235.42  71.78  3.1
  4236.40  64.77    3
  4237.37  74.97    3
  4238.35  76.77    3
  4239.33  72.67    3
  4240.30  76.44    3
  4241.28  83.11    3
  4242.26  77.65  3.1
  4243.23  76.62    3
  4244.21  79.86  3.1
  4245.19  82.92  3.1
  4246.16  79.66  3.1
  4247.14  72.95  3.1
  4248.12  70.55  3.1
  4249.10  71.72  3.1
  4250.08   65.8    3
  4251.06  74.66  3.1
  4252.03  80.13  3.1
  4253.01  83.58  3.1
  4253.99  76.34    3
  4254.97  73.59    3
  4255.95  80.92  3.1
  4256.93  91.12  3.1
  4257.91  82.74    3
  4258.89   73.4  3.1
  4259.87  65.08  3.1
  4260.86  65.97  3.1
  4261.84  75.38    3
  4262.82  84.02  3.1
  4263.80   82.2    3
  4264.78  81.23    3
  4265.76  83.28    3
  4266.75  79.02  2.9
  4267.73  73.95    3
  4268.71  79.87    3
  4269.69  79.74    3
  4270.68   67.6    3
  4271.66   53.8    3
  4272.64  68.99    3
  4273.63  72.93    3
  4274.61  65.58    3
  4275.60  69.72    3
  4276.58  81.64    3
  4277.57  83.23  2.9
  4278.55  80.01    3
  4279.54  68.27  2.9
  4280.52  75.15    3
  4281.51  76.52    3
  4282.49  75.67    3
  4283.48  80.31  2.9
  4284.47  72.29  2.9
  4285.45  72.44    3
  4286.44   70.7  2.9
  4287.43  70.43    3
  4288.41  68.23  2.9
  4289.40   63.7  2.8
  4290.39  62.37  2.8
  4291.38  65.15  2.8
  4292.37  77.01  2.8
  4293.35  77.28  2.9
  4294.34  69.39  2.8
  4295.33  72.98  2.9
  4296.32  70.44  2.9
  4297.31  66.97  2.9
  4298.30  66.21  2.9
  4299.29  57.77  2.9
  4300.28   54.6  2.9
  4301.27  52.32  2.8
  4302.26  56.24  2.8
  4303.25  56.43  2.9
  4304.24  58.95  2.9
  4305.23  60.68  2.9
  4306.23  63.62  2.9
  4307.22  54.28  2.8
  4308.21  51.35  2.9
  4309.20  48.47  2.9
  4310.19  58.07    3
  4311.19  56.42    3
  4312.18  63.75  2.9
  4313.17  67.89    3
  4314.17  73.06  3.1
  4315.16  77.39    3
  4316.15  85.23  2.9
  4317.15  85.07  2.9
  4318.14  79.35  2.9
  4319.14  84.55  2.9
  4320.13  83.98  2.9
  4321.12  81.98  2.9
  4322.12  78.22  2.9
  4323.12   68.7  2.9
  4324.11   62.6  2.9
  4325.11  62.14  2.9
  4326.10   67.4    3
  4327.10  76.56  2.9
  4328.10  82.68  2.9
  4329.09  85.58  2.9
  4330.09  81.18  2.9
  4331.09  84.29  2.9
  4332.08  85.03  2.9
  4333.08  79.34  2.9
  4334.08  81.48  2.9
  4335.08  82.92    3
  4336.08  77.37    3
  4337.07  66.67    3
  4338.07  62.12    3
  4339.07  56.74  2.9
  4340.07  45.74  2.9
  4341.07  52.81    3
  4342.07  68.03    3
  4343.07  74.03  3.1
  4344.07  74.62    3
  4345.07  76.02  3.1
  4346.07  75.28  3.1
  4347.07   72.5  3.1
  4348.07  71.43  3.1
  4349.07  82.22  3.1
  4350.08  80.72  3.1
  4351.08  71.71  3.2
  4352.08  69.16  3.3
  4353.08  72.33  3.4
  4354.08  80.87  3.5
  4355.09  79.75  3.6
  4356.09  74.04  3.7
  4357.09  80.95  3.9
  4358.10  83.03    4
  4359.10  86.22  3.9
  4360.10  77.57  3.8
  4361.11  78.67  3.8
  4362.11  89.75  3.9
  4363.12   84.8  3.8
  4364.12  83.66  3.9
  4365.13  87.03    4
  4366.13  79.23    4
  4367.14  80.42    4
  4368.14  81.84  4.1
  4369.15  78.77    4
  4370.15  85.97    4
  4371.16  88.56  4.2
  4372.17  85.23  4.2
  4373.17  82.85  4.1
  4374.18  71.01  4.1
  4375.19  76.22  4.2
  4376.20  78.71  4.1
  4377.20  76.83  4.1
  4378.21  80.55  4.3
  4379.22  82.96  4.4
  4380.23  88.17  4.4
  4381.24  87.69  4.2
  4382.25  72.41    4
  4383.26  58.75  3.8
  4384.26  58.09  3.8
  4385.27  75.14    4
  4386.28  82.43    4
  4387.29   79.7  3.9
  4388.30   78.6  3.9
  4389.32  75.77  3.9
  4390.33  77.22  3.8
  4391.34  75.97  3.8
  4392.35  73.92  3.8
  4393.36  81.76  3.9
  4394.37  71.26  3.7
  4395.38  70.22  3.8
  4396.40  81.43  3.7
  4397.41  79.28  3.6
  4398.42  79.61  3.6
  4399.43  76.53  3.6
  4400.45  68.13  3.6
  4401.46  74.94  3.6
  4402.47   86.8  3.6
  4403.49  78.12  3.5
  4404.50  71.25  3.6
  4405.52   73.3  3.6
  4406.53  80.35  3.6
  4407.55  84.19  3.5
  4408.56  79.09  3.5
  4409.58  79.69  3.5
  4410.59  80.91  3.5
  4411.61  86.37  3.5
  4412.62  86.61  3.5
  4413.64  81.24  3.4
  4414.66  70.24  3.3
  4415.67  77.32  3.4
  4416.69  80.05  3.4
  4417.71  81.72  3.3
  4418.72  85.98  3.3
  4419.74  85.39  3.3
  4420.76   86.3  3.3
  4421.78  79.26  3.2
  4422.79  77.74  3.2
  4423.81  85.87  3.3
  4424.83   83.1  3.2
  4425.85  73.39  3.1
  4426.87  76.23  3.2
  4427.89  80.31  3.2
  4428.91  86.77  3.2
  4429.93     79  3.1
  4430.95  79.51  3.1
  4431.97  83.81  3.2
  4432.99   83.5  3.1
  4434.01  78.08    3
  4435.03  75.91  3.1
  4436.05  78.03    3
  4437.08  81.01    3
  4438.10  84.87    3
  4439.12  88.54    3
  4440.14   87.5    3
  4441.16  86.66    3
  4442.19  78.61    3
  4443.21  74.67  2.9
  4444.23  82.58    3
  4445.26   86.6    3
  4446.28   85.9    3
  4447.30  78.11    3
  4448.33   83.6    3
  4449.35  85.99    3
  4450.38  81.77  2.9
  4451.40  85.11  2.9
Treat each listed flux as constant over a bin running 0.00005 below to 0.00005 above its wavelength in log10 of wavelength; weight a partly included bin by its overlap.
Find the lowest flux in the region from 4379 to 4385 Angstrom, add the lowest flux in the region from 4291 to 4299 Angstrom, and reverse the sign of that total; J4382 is -123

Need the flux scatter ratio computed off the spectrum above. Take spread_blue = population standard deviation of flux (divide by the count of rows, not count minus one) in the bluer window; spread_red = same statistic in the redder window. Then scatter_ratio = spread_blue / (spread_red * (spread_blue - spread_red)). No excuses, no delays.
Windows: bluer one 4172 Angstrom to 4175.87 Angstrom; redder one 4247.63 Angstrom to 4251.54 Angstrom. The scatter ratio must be 1.2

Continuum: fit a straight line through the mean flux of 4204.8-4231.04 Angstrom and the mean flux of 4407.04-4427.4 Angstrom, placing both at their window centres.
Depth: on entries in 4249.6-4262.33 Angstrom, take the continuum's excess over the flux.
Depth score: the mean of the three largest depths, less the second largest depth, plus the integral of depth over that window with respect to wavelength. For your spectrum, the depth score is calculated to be 14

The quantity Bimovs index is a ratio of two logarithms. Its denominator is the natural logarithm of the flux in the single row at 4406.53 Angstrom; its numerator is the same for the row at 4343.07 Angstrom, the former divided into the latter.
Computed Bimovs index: 0.98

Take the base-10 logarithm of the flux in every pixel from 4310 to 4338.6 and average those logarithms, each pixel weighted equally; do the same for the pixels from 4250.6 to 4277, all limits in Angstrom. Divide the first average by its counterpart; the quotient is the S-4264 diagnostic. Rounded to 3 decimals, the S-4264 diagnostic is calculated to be 0.998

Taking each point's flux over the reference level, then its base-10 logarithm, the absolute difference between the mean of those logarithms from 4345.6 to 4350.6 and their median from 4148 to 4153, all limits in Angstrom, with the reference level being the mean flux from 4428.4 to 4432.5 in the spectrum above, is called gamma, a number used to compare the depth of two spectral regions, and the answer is 0.052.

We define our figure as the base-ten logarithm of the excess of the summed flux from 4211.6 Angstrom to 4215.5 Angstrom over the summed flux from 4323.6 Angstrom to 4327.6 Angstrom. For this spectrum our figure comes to 1.8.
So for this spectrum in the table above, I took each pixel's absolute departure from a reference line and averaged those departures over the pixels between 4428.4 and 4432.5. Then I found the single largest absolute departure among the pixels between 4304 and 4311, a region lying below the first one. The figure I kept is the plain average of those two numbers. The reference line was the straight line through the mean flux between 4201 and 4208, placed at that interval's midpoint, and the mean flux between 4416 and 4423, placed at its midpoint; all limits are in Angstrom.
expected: 18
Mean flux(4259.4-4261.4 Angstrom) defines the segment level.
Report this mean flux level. 65.5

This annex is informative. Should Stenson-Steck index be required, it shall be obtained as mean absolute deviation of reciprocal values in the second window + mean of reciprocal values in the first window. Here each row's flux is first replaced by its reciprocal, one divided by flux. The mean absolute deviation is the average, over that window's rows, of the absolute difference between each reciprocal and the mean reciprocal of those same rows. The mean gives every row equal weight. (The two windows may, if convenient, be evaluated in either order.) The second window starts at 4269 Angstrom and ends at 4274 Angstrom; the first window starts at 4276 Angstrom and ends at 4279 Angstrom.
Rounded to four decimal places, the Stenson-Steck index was 0.0138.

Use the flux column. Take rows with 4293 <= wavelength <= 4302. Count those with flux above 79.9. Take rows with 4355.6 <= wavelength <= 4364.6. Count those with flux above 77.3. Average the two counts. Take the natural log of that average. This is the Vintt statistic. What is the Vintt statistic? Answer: 1.39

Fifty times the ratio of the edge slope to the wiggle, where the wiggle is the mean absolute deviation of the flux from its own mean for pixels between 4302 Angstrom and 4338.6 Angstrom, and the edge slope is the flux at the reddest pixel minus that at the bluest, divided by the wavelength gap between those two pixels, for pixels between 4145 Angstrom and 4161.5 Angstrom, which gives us 0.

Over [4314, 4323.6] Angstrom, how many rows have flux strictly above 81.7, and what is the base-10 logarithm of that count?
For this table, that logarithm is 0.70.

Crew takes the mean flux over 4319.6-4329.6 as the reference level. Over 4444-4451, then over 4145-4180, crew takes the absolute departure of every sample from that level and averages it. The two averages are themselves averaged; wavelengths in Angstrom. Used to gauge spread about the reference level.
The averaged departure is 8.0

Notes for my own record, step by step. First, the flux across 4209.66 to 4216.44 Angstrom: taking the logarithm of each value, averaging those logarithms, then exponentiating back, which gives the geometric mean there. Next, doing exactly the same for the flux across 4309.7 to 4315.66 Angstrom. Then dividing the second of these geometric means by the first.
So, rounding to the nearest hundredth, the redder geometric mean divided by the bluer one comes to 0.82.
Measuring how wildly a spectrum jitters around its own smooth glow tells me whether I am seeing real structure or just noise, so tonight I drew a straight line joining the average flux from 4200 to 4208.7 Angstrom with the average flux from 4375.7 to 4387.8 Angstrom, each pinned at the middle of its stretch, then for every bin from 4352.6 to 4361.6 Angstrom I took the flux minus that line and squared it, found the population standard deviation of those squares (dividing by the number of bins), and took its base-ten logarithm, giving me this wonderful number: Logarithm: 1.4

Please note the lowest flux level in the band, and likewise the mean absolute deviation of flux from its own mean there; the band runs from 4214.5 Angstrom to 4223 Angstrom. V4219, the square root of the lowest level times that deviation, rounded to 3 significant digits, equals 13.4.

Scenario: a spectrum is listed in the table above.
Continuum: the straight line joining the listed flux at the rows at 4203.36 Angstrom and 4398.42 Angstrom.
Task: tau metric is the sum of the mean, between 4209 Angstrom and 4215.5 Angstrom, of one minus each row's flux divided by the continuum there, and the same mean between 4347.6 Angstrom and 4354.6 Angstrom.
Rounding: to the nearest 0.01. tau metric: 0.02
